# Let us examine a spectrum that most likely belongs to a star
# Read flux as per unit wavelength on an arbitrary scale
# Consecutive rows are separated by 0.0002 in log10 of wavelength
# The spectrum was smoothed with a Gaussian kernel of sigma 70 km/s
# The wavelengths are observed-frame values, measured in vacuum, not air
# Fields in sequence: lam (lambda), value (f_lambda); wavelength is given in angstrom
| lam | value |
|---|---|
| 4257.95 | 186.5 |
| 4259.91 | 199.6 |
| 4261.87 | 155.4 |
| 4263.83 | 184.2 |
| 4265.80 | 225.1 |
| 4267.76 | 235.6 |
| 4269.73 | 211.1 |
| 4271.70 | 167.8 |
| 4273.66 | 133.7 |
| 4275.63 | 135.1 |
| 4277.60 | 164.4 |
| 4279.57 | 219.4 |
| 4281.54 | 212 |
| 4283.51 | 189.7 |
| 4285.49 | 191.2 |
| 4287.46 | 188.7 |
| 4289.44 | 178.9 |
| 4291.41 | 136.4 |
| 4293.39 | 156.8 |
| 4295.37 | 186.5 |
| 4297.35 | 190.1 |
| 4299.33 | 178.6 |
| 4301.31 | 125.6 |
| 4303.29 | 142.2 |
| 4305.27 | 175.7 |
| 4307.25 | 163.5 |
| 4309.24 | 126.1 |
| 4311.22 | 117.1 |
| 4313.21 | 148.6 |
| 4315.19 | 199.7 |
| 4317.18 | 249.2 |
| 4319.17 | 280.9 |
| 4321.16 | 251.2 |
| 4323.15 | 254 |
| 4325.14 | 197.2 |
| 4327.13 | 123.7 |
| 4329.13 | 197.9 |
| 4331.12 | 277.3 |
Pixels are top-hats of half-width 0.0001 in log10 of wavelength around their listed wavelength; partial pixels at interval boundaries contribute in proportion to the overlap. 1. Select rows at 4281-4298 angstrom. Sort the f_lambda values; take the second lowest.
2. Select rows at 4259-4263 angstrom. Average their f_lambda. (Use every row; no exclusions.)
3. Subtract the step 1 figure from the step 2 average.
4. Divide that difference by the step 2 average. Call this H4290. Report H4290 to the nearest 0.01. 0.12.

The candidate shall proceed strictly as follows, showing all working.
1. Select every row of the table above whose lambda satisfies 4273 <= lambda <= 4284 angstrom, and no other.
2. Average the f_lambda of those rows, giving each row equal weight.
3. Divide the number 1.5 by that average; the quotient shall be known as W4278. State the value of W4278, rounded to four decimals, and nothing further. 0.0085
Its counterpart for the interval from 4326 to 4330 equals 0.0093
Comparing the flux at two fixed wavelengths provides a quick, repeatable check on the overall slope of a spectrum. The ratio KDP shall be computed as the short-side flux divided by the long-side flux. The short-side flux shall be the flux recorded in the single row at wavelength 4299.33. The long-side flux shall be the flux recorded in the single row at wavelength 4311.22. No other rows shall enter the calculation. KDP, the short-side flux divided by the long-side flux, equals 1.5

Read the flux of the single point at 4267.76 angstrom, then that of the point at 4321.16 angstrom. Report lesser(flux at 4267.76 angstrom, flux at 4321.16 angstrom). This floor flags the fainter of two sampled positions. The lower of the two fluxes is 236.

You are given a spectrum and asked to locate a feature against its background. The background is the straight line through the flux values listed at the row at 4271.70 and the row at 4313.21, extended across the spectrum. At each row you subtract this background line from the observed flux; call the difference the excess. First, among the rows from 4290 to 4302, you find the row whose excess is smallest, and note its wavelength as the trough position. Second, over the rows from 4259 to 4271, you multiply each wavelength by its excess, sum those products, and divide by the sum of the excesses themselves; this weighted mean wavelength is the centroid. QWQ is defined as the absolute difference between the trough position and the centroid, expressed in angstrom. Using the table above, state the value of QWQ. 34.5 angstrom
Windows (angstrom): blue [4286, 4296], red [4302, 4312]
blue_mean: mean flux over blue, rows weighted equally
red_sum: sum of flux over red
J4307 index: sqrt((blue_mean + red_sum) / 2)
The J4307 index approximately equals 21.1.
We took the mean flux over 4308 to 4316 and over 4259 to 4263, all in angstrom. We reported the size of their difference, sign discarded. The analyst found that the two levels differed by 30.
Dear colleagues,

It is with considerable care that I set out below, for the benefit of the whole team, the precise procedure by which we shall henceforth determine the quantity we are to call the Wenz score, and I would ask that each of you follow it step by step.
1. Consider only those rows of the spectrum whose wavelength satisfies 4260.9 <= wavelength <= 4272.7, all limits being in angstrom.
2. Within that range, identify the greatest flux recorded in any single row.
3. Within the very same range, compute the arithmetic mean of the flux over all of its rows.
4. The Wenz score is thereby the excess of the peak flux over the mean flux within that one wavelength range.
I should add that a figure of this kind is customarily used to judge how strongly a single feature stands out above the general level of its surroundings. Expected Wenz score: 39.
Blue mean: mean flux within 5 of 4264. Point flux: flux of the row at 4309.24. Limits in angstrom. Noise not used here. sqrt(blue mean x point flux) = 159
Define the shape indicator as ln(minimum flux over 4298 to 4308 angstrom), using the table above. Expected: 4.83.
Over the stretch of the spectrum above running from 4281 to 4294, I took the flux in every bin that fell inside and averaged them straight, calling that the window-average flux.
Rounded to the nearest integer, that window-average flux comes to 179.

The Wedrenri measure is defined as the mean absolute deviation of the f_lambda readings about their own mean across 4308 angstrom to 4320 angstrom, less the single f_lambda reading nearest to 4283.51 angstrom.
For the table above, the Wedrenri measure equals -133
